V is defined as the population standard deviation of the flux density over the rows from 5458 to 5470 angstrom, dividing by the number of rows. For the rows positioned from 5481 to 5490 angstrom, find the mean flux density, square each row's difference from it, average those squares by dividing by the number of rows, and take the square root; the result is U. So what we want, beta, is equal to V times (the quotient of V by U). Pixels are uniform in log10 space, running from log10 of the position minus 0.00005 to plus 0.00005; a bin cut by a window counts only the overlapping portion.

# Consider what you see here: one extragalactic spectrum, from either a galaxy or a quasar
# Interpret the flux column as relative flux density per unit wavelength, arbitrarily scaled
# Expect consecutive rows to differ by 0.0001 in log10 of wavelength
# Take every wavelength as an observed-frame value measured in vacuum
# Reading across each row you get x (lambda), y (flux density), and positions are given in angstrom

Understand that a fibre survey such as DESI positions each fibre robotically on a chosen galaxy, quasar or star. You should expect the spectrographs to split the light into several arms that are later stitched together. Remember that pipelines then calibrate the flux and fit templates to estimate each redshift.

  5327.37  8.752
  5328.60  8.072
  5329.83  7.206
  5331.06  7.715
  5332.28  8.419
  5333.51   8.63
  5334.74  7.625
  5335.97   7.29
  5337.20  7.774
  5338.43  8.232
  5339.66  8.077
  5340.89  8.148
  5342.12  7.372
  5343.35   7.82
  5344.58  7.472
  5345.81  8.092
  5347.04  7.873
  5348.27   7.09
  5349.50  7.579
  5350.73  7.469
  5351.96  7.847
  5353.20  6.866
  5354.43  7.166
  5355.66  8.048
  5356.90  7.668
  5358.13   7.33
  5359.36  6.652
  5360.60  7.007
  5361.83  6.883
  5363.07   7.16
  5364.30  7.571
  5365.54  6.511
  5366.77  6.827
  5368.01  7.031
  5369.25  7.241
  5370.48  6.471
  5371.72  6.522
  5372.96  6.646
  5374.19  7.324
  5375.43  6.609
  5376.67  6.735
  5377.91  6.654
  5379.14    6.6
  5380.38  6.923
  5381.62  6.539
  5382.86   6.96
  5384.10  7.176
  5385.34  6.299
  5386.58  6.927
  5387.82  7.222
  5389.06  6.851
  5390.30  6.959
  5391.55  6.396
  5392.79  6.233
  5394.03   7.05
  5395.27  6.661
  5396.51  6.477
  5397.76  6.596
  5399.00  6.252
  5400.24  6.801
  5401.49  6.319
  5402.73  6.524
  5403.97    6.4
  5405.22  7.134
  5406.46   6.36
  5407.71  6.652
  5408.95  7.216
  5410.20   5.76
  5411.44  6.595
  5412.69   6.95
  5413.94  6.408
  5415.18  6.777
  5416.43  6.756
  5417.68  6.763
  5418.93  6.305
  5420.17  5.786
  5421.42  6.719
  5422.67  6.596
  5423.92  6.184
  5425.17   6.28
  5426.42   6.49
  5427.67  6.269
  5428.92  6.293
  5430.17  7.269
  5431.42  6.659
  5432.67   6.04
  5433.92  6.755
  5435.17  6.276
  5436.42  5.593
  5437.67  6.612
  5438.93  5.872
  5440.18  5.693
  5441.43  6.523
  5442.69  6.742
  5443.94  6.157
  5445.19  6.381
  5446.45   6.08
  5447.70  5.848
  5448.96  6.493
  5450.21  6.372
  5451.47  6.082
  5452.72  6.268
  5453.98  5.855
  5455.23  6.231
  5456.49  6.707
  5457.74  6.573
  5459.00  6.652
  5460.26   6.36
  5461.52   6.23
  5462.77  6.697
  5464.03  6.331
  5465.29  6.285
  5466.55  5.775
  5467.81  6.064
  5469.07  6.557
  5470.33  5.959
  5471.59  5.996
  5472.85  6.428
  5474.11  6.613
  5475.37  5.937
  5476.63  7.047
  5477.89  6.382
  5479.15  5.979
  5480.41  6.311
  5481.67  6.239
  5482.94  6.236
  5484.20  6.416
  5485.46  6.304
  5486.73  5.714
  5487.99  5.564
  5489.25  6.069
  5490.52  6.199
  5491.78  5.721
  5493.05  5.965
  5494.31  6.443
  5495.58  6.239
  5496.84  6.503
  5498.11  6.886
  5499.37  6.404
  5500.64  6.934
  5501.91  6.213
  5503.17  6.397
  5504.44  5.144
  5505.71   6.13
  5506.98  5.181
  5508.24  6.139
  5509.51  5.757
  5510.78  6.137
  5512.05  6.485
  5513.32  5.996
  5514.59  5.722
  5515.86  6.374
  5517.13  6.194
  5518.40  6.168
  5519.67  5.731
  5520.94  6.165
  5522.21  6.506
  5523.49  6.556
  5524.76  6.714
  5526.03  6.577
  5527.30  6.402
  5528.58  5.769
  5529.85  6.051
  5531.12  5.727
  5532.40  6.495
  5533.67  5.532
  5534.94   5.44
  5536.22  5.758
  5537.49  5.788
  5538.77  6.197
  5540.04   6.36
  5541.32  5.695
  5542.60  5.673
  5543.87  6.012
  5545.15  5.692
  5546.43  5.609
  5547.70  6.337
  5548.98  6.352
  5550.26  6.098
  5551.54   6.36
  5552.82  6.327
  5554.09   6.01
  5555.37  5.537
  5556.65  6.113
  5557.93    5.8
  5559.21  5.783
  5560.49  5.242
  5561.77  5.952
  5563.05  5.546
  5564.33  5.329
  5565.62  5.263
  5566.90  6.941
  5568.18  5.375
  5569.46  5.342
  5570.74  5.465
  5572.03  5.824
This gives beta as 0.26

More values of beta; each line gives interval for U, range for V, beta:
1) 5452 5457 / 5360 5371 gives 0.35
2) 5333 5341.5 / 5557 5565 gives 0.16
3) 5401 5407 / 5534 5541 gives 0.36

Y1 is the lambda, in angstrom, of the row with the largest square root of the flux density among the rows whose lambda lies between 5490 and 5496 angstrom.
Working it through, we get 5494.31 angstrom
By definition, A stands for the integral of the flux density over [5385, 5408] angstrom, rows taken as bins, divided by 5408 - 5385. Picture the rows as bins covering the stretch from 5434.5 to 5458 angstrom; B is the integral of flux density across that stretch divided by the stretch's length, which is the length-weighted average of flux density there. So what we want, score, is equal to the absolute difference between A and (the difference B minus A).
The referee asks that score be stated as 7.1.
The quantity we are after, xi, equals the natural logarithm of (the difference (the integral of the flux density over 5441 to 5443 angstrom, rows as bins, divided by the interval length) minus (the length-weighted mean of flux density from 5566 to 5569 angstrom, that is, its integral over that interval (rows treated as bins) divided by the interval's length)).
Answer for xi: -0.6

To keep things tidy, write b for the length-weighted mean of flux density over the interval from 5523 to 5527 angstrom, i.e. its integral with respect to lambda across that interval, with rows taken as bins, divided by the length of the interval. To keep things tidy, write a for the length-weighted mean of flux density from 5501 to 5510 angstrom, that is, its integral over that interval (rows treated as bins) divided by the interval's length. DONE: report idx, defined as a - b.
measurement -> -0.7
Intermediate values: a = 5.9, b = 6.6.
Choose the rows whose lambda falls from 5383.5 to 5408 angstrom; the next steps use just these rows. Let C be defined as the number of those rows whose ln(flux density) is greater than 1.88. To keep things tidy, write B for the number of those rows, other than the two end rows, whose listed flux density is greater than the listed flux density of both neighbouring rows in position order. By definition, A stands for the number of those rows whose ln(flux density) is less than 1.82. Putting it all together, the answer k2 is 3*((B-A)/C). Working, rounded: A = 0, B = 7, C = 11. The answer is 1.9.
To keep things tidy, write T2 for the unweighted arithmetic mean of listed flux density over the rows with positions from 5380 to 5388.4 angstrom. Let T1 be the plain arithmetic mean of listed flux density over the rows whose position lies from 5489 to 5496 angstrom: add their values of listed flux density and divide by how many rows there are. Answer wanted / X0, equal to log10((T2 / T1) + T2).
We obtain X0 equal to 0.902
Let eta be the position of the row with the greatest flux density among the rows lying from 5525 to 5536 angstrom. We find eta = 5526.03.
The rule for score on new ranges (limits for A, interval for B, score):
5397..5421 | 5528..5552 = 7.1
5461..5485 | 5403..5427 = 6.0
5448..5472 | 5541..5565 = 6.7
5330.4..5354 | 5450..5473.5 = 9.2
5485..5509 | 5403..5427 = 5.7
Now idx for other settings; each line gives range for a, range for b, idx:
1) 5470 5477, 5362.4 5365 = -1.0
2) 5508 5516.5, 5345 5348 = -1.8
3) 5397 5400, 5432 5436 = 0.1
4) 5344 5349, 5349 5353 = 0.1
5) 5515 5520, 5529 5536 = 0.3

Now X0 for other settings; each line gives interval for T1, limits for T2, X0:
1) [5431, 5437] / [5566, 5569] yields 0.854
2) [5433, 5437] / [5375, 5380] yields 0.888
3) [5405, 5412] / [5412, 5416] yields 0.888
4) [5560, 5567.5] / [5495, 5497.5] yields 0.874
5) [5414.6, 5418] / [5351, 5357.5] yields 0.936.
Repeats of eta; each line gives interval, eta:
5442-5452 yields 5442.69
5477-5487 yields 5484.20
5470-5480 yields 5476.63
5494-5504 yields 5500.64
